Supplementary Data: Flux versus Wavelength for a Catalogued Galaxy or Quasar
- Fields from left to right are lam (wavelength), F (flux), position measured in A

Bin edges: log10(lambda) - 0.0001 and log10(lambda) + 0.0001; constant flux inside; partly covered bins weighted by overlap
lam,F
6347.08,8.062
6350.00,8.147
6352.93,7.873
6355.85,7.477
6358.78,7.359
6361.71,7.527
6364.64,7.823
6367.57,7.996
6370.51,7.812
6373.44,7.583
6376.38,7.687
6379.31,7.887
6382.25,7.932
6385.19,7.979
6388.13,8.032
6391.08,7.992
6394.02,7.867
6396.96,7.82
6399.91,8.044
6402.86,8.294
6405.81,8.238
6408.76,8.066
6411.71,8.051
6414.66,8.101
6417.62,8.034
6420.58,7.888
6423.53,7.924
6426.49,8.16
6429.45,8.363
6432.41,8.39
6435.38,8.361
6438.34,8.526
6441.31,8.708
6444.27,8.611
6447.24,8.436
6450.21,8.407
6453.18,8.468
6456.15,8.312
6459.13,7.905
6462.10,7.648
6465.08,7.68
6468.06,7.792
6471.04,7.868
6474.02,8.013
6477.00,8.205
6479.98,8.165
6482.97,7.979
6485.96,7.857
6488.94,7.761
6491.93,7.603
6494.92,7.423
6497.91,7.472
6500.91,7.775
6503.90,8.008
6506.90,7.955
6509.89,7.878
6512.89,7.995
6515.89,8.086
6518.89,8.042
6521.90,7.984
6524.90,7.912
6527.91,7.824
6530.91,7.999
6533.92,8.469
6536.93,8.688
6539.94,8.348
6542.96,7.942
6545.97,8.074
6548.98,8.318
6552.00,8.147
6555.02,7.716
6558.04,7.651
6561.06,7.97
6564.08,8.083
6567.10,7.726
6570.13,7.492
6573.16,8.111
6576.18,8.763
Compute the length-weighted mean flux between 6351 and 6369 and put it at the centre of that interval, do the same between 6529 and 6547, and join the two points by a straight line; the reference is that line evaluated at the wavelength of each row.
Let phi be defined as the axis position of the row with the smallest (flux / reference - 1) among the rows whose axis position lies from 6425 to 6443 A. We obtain 6426.49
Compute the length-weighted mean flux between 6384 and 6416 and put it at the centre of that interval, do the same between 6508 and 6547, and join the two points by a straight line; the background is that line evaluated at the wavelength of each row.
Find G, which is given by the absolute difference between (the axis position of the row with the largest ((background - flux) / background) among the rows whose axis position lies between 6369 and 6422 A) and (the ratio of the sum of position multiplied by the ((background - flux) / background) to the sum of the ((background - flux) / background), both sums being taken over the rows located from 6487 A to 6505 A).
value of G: 121.9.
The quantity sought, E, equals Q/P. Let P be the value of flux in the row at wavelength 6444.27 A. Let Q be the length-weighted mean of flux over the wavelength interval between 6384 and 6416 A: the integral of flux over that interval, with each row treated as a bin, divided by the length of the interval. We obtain 0.93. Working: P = 8.611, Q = 8.05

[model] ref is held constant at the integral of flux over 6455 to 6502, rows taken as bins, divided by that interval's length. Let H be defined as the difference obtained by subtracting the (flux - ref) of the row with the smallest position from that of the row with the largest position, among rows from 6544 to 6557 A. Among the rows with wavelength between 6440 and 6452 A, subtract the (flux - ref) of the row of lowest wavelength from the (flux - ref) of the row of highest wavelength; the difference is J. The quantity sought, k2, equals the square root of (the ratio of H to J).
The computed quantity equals 1.1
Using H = -0.36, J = -0.3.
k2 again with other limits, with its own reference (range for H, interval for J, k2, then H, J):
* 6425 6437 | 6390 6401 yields 2.0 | 0.20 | 0.1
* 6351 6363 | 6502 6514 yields 5.2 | -0.35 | 0.0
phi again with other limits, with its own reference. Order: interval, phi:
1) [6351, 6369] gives 6358.78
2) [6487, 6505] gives 6494.92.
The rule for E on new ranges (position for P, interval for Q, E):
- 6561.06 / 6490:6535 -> 0.99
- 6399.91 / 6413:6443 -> 1.03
